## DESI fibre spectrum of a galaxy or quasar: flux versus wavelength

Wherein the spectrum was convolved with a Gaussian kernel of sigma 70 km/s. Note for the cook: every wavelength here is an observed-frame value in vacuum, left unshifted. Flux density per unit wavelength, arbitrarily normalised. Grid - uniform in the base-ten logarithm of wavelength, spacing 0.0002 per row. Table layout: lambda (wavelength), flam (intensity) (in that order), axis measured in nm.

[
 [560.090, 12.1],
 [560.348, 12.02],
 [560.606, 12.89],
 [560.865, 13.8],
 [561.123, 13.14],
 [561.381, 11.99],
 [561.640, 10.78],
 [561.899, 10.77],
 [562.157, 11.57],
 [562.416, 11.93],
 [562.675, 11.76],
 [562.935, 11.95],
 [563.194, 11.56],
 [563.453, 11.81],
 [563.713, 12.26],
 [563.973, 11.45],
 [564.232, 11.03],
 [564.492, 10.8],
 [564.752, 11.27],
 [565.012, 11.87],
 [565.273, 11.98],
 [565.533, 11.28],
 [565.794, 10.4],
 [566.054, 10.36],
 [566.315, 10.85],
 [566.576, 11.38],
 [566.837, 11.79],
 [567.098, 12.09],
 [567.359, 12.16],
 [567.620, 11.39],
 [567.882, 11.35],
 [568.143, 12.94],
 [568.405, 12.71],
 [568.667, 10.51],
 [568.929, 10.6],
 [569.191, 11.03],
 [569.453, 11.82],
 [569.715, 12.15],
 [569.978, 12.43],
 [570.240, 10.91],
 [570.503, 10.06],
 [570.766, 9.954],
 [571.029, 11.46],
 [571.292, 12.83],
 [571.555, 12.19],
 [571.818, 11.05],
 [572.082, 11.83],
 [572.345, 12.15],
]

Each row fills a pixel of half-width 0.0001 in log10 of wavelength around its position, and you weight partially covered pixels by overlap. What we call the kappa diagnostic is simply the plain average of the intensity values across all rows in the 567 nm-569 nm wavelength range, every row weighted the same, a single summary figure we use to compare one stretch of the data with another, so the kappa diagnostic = 11.7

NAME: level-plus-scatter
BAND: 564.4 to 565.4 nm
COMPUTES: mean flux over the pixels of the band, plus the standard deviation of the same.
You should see 12.0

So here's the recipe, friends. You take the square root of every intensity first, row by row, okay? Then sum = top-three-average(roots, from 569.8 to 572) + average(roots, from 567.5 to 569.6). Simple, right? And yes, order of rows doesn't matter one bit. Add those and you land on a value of 6.93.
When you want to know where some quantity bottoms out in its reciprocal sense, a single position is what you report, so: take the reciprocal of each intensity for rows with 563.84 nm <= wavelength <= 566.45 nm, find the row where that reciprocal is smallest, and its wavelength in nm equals 565.273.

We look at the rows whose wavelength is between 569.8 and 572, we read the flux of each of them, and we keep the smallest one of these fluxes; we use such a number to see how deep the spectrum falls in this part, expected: 9.954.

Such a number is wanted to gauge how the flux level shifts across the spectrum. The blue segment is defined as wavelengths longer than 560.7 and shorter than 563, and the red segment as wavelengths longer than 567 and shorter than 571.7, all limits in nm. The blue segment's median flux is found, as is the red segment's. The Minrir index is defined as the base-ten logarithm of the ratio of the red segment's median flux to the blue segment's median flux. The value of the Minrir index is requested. -0.0107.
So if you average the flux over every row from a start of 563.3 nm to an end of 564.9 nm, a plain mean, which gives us 11.4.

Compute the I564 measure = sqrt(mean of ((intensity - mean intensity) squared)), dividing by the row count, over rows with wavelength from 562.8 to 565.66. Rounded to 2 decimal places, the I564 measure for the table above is 0.43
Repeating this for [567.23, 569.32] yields 0.86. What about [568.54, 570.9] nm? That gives 0.84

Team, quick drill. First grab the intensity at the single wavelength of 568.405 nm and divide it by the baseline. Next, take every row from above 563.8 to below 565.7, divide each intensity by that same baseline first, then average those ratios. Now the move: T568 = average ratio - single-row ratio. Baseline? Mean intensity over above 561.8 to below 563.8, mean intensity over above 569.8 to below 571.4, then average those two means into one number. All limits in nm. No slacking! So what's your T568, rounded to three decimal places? -0.116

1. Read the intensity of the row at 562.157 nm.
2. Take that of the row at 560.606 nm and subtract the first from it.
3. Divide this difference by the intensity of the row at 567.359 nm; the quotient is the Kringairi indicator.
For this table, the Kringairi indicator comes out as 0.11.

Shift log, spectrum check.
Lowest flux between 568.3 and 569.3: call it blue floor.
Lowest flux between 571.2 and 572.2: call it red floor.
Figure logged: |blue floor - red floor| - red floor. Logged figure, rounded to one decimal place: -10.5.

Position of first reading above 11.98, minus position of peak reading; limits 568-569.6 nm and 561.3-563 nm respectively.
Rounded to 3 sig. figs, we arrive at 6.76 nm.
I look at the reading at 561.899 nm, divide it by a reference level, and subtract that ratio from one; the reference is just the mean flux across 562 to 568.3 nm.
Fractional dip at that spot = 0.068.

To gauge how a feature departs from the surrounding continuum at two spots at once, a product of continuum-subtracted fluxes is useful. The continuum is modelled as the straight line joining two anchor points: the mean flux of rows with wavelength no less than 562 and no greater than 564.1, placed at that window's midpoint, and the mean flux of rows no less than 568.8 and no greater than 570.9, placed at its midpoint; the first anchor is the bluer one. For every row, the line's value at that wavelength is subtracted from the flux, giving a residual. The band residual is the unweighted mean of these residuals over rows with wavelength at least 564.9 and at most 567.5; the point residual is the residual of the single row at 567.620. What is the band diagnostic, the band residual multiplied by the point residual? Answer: 0.0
